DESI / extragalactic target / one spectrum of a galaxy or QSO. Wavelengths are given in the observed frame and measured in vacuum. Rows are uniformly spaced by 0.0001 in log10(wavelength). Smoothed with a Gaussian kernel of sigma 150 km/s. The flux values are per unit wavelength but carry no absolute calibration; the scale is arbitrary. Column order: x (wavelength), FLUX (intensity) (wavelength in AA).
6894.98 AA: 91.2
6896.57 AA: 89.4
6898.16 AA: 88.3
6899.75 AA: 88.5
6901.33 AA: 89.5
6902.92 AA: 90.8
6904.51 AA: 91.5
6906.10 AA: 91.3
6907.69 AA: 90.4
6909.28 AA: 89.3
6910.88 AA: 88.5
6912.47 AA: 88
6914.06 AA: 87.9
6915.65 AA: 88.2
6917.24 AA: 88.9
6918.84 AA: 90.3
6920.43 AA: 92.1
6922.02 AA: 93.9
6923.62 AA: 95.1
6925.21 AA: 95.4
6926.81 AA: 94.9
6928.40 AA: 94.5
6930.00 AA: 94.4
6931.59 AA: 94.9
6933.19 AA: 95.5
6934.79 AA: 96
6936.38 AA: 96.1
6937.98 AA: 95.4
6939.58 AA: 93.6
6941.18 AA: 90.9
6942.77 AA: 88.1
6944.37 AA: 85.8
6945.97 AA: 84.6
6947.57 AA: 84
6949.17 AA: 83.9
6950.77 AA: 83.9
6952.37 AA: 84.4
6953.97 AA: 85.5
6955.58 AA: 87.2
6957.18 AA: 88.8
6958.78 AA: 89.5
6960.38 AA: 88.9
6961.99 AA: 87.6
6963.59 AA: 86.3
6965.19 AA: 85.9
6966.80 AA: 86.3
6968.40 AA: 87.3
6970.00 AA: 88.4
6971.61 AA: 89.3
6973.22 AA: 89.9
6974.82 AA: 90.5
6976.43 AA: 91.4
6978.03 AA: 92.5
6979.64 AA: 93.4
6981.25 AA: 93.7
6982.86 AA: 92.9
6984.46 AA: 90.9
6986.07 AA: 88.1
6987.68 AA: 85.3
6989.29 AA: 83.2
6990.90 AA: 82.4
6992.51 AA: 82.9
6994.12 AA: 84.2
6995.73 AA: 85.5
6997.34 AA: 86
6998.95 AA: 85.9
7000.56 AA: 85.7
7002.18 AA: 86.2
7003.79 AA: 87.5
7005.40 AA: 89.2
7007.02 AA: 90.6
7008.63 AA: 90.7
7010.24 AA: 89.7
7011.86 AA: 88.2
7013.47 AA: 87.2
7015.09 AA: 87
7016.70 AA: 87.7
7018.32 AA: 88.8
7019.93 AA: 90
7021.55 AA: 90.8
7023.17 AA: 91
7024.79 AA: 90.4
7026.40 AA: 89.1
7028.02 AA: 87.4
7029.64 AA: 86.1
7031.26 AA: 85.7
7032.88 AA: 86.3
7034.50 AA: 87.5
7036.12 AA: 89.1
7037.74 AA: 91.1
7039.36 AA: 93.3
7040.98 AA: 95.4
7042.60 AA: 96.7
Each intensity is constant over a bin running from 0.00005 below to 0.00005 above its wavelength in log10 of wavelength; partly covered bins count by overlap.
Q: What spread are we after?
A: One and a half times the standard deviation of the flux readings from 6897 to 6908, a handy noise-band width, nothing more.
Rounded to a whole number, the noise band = 2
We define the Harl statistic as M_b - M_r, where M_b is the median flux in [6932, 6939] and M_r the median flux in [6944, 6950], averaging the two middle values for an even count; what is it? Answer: 11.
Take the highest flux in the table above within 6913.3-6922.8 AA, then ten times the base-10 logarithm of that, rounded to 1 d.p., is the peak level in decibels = 19.7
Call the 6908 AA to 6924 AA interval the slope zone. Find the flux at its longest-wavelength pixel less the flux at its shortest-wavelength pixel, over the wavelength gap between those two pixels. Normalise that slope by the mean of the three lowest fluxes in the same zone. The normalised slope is 0.0046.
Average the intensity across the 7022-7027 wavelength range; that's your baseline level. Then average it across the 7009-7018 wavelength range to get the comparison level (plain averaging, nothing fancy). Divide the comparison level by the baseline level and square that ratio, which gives 0.95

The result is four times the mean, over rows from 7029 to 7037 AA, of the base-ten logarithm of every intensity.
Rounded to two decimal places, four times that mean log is 7.76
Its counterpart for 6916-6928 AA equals 7.87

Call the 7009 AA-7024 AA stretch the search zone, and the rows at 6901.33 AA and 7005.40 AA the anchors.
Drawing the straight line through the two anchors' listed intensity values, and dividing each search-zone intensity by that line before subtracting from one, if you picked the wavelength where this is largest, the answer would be 7015.09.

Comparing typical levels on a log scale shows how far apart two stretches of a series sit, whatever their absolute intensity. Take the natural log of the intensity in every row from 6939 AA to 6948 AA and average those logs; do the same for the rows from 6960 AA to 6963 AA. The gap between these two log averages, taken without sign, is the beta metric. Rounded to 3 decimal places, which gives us 0.005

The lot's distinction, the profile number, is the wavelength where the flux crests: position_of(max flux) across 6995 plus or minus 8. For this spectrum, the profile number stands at 7002.18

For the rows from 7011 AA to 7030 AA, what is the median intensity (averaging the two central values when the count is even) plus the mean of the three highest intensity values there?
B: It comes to 179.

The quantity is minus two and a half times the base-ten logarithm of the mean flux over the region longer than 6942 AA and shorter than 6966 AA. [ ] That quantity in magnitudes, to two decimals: -4.84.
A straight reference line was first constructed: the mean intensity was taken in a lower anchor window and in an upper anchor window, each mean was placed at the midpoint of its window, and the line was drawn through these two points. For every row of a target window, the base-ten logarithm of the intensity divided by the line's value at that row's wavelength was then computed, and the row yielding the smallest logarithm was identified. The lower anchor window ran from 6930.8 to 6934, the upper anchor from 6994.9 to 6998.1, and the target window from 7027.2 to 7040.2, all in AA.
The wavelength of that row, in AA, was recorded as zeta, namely 7031.26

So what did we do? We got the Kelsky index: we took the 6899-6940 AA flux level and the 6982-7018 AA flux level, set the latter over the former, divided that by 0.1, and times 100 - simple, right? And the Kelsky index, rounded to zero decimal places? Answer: 946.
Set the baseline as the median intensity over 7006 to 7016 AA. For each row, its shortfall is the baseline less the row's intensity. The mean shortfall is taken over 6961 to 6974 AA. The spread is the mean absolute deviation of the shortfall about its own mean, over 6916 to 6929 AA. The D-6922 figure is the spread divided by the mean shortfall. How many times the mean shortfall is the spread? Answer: 2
